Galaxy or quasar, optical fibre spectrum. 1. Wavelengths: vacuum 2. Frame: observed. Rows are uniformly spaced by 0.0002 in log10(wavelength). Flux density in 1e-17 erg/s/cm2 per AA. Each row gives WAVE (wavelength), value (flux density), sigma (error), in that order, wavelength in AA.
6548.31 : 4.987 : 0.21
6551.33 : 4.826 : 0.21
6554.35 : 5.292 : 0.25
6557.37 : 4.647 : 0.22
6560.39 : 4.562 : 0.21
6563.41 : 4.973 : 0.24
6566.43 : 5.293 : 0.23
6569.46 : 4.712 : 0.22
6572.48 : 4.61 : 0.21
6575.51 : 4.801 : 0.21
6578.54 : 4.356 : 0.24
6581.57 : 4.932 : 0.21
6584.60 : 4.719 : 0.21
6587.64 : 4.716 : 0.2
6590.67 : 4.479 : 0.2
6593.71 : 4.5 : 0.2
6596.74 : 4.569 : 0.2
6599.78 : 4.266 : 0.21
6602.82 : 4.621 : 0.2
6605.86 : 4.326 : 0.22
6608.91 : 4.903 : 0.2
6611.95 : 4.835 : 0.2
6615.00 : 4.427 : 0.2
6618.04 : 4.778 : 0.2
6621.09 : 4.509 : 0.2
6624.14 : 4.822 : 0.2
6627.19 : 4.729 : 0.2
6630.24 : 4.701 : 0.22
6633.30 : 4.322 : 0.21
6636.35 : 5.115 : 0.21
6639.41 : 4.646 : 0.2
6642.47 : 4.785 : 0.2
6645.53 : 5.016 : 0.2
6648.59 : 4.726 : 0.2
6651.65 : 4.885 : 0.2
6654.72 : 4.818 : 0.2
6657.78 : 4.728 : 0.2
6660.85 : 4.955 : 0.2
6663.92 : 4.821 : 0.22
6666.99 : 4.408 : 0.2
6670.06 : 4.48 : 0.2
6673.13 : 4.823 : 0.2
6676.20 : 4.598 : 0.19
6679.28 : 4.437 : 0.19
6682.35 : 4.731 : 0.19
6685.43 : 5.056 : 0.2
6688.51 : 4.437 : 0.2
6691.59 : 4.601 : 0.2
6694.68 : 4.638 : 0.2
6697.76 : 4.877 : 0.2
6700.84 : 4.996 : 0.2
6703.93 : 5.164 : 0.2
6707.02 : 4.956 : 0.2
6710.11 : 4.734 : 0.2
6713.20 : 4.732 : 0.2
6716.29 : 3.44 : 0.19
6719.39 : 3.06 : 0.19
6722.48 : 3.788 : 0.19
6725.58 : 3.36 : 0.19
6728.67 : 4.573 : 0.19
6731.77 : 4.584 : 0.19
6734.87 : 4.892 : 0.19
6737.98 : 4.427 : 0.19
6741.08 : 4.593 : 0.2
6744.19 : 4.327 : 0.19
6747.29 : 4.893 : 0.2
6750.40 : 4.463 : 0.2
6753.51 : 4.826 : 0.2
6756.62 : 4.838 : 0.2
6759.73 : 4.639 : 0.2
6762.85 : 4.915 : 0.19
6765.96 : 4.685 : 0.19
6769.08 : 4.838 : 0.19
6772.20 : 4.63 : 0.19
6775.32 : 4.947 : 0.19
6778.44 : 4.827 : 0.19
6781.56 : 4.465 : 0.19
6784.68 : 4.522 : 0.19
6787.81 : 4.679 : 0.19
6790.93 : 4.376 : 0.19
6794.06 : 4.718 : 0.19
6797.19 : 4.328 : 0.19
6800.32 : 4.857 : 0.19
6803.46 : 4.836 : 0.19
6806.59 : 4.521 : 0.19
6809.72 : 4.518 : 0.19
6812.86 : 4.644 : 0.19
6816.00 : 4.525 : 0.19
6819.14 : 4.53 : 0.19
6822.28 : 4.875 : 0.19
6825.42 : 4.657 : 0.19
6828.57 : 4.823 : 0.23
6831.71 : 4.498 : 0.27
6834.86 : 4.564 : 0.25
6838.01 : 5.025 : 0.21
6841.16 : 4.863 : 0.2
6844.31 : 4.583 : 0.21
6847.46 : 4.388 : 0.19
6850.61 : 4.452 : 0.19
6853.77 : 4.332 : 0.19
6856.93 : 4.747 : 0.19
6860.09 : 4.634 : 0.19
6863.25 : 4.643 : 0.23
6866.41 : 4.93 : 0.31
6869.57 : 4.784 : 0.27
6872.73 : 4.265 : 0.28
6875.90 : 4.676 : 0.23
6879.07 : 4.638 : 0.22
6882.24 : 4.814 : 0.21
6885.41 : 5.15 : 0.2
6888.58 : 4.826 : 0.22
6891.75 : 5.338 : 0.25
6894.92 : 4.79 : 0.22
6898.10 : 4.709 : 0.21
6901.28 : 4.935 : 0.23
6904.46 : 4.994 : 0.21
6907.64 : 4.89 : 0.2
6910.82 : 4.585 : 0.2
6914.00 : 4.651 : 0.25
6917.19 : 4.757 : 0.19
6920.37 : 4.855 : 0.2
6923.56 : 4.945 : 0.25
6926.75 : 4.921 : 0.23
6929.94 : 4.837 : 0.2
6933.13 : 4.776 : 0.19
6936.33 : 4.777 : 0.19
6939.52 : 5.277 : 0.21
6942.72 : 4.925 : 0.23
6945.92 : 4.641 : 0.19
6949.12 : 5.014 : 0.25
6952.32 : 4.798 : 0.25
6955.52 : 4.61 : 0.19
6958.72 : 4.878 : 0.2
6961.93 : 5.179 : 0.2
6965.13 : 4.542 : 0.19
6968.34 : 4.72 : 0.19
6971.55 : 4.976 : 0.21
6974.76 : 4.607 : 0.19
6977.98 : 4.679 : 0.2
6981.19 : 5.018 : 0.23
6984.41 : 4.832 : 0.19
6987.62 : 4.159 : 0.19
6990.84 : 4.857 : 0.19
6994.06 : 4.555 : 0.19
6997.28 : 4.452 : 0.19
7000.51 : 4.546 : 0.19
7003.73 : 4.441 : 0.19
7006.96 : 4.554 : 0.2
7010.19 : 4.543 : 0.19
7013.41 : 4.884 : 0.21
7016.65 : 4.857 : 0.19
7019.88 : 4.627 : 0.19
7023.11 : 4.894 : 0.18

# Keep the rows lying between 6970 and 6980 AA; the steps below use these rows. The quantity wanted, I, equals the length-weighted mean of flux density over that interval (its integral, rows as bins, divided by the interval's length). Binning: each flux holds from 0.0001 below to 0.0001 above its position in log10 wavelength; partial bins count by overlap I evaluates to 4.76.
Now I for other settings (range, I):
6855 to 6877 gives 4.66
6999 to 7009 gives 4.51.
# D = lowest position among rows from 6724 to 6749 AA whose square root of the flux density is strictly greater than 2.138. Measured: 6728.67 AA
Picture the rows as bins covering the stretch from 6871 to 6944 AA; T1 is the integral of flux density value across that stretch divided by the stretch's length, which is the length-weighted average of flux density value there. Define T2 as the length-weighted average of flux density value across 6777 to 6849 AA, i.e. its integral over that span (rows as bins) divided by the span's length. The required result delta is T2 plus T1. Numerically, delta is 9.48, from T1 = 4.84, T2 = 4.64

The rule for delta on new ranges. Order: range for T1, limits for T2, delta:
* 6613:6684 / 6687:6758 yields 9.19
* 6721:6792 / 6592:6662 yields 9.26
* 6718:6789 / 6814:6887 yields 9.18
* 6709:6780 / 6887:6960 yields 9.34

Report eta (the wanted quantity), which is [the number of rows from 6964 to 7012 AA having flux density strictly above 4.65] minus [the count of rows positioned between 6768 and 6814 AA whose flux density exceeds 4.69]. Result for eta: 0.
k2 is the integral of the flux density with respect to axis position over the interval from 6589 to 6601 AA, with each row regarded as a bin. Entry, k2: 53.6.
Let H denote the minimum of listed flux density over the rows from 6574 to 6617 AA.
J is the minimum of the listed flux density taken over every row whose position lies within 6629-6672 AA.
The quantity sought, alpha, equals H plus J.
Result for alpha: 8.59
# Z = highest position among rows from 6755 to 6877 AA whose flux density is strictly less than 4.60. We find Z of 6872.73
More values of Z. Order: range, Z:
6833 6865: 6853.77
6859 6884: 6872.73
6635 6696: 6688.51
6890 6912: 6910.82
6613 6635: 6633.30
